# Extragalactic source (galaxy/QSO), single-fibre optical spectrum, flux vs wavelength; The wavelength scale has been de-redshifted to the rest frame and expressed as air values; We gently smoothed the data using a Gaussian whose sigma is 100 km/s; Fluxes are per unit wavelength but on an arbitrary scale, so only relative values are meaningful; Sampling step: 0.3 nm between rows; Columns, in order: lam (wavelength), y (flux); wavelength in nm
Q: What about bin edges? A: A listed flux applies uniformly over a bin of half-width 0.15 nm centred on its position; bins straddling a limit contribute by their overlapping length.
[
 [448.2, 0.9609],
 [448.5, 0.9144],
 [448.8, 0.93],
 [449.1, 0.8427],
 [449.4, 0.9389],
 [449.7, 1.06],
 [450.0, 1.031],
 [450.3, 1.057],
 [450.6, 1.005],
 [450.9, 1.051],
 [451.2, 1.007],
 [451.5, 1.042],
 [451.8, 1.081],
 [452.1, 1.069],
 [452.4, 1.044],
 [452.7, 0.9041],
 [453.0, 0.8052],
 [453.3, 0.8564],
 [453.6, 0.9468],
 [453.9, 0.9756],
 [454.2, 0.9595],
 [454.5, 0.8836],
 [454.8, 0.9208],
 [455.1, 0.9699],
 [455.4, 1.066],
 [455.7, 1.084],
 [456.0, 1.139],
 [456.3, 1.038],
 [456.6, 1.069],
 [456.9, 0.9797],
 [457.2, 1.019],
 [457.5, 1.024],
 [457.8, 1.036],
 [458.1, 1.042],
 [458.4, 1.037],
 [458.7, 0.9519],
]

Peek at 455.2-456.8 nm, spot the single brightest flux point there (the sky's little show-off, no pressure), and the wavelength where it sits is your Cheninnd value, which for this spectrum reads 456.0 nm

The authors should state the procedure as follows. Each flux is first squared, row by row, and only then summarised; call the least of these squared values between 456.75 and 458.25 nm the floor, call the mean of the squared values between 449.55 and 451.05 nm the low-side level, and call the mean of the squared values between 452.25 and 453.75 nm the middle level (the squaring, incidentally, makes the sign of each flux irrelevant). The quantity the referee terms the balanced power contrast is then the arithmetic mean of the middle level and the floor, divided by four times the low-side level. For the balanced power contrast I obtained 0.207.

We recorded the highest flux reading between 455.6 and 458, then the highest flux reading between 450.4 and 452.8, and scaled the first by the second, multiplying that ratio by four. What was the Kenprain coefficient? 4.21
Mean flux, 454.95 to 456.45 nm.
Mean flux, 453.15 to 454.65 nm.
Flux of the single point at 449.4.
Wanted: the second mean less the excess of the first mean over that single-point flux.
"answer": 0.80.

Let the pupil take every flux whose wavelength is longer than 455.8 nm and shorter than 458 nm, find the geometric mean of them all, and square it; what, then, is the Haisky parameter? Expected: 1.09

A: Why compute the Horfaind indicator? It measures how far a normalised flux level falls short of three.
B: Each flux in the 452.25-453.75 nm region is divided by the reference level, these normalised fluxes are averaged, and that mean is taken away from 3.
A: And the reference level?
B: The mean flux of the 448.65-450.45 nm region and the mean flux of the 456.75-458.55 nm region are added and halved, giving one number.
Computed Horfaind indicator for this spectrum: 2.088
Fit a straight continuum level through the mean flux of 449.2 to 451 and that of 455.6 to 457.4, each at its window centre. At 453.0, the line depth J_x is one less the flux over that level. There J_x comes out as 0.22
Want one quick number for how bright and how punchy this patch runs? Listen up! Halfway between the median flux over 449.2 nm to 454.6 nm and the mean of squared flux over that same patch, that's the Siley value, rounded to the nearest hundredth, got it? 0.99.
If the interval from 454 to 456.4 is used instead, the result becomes 1.01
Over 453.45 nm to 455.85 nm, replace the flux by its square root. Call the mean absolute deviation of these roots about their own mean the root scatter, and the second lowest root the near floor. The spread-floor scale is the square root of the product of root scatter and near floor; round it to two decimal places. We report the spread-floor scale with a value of 0.15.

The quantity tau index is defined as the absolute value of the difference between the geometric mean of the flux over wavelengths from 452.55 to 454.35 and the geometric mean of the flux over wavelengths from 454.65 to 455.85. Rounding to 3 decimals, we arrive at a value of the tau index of 0.102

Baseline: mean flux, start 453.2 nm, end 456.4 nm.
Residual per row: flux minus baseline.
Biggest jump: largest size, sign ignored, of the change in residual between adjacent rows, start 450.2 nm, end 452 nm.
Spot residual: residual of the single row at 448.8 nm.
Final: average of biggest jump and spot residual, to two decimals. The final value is 0.00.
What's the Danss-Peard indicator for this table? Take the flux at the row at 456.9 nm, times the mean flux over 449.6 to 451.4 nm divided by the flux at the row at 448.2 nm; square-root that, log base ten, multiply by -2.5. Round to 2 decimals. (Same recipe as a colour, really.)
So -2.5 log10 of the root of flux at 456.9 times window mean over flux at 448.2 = -0.03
